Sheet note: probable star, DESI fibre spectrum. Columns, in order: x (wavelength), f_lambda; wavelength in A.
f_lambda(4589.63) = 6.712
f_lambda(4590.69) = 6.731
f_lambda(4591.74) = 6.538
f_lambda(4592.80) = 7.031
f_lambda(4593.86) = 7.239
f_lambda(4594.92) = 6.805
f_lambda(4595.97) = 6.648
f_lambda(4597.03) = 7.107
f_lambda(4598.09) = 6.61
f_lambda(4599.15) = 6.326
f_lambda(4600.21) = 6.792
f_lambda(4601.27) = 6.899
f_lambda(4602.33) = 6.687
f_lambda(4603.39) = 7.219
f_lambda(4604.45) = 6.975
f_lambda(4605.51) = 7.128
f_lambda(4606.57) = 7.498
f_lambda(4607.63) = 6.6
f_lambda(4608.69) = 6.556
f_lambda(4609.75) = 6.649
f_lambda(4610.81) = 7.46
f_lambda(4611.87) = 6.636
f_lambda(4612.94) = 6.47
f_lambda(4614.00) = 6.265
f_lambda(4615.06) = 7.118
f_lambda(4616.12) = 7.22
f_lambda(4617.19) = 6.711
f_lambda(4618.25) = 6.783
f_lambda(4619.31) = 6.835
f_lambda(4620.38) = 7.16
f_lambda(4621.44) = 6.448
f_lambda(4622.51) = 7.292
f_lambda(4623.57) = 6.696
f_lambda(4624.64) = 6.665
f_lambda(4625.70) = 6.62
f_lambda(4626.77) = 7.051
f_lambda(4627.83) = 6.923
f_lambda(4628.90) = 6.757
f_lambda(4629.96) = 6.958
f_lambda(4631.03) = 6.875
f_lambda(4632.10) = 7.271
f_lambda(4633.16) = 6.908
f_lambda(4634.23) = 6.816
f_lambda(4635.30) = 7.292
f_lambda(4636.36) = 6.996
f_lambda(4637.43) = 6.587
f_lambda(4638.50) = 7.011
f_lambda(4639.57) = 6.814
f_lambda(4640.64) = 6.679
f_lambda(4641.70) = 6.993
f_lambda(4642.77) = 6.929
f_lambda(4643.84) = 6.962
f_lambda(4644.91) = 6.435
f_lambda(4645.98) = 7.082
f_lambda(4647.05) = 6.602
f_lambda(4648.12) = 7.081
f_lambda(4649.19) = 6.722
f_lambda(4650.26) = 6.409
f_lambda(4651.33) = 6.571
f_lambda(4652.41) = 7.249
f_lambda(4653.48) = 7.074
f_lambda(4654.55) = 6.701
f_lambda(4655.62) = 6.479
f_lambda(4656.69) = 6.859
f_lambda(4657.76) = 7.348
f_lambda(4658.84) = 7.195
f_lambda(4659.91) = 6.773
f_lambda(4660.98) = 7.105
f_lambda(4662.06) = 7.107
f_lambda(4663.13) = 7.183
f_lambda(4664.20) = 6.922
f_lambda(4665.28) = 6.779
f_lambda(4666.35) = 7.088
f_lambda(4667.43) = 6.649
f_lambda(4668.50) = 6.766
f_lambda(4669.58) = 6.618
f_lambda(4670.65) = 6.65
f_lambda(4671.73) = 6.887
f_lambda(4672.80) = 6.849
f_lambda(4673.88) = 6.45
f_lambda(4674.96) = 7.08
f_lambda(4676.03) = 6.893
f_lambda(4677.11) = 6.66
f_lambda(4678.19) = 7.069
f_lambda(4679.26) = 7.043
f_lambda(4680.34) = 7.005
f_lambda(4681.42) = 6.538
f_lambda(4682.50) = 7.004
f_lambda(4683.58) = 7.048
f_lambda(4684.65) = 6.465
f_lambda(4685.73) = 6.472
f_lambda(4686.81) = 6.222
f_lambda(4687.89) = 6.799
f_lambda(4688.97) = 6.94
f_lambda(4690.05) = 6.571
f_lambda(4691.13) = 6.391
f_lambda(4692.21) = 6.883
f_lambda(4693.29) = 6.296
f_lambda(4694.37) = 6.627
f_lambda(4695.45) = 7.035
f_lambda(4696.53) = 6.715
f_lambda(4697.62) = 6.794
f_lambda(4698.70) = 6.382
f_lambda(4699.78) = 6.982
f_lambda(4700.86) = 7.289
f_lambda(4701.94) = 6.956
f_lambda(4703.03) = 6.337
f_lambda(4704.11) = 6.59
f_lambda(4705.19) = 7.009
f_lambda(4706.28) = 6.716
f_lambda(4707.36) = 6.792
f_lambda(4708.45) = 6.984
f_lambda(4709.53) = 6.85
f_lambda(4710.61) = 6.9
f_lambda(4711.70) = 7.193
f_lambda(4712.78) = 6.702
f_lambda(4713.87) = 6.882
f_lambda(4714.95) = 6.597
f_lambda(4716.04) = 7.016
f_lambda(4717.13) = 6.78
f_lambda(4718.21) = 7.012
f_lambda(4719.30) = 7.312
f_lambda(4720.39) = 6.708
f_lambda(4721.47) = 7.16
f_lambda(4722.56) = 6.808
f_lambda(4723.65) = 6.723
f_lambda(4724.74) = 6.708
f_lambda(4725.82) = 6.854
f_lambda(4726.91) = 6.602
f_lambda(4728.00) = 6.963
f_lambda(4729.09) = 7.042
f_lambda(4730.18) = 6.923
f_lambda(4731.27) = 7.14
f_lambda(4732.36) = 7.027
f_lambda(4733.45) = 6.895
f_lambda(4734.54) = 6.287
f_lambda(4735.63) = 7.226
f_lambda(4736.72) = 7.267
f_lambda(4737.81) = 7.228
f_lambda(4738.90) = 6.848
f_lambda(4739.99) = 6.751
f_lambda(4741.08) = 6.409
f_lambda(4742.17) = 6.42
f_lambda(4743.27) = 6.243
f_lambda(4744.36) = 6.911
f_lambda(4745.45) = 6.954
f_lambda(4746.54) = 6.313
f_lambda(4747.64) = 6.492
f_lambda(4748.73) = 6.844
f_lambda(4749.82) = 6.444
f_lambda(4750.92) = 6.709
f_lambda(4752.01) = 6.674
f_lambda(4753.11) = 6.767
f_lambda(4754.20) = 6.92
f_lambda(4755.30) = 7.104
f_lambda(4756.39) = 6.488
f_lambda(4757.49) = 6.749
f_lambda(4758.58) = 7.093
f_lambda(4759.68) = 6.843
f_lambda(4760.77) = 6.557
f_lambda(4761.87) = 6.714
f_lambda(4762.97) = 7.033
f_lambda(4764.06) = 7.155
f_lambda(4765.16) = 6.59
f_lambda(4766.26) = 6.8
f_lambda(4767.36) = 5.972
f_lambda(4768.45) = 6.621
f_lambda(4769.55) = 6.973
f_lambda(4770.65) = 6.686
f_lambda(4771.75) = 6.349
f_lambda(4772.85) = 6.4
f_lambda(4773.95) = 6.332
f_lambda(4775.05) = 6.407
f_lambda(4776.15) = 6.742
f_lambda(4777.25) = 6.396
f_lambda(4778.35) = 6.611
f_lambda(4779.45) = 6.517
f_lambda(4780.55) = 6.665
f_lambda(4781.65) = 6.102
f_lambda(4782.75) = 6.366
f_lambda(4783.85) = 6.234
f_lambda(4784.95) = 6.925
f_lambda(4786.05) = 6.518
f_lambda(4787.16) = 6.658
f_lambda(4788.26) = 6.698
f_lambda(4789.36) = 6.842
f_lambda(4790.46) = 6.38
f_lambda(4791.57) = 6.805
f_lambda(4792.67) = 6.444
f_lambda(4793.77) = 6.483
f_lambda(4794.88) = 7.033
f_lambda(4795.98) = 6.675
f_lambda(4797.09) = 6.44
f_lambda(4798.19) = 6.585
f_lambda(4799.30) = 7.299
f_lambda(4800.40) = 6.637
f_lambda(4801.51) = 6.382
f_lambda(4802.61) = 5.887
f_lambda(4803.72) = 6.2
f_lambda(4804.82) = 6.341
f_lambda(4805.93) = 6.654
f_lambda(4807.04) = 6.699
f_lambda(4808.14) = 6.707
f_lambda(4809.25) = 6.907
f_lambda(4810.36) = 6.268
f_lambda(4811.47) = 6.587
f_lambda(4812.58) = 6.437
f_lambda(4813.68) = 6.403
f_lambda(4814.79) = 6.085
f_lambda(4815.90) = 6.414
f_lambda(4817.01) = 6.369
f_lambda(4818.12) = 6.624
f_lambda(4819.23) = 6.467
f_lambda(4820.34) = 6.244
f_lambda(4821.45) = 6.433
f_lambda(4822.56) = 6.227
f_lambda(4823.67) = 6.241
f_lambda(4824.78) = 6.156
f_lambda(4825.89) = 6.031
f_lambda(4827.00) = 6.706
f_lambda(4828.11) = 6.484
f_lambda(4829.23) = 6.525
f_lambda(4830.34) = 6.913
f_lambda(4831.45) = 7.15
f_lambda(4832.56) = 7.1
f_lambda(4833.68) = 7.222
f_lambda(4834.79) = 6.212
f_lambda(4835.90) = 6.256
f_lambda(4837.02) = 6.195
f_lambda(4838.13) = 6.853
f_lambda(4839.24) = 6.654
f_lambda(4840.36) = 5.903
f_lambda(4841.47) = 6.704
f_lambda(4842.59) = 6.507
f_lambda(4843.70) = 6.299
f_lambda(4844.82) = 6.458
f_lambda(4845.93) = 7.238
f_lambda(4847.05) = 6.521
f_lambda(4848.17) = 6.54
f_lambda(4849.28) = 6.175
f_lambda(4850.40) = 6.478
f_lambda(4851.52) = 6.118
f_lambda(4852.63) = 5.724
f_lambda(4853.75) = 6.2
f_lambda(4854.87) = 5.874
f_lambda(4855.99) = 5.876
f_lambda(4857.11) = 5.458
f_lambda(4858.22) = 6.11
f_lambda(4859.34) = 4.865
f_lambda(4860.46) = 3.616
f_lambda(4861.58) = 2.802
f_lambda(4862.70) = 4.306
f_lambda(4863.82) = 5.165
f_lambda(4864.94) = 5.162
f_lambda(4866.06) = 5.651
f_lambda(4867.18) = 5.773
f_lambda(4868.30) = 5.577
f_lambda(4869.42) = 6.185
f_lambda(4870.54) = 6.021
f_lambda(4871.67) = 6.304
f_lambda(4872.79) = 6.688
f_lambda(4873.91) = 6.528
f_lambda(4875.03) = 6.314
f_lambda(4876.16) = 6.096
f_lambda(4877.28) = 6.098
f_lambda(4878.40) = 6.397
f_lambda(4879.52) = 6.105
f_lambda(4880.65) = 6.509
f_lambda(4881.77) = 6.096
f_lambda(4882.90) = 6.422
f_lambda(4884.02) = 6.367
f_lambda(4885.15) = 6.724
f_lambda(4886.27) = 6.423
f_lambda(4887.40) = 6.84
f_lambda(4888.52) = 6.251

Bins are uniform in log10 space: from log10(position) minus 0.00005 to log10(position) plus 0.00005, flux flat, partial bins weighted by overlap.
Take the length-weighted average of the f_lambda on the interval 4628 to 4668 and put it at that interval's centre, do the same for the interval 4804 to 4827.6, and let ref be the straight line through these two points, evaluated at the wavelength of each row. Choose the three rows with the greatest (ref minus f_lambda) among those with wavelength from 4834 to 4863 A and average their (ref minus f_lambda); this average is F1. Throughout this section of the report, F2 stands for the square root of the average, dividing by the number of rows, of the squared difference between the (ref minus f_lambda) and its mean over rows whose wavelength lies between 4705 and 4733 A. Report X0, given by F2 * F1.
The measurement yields 0.51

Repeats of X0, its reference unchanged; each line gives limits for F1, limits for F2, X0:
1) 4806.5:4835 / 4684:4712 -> 0.09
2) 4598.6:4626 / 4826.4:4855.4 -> 0.26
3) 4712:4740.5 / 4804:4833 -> 0.05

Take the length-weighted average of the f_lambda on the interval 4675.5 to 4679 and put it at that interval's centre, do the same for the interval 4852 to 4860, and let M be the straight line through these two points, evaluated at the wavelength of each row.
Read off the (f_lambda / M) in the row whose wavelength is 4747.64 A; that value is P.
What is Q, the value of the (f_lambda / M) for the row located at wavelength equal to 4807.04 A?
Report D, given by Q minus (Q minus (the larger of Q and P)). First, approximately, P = 1.01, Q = 1.11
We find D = 1.11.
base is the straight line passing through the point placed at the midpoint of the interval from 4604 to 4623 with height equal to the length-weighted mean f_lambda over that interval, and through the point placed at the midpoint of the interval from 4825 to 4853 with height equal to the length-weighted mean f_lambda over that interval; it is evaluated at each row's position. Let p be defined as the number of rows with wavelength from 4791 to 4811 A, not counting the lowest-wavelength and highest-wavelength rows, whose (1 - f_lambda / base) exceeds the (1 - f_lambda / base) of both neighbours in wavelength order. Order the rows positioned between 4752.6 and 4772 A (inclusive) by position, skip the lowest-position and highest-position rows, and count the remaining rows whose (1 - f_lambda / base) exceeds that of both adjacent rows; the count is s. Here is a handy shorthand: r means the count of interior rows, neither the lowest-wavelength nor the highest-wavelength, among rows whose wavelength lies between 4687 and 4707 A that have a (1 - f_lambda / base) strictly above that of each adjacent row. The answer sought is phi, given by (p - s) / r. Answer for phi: -0.20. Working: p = 3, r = 5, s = 4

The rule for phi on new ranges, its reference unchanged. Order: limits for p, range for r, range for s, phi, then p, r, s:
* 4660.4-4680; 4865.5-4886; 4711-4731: -0.17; 5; 6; 6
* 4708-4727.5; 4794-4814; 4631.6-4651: 0.00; 6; 3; 6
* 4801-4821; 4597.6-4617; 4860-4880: -0.20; 4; 5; 5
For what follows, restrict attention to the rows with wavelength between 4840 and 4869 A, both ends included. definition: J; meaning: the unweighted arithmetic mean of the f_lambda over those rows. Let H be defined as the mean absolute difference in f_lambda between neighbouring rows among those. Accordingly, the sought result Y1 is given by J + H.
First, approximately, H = 0.506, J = 5.73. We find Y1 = 6.24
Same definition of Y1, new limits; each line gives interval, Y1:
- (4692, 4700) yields 7.11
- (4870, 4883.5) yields 6.57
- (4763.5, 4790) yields 6.87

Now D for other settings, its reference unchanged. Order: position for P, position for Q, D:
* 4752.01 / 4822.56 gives 1.05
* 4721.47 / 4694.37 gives 1.09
